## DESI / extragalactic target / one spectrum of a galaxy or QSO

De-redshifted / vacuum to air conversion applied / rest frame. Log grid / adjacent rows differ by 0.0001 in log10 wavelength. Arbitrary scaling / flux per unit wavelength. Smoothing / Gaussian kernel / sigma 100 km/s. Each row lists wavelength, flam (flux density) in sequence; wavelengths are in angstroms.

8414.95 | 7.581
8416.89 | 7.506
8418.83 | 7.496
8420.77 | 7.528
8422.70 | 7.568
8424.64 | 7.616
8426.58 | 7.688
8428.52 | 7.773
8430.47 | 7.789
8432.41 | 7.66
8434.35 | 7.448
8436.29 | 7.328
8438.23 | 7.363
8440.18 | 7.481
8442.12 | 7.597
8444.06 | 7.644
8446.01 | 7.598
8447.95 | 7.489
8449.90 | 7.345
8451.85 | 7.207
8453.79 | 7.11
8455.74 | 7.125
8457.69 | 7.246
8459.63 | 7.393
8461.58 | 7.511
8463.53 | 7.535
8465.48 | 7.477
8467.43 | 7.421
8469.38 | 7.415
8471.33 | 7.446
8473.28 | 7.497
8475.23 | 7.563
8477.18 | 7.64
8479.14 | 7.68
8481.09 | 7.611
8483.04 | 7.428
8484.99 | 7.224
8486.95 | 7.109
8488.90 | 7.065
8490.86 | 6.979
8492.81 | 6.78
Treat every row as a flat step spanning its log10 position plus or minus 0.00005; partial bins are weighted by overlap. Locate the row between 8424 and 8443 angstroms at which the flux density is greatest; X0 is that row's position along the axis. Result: 8430.47 angstroms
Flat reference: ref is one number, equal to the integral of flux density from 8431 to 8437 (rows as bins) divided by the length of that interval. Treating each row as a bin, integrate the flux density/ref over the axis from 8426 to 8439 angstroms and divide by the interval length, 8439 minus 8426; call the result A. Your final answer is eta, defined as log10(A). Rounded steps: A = 1.01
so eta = 0.004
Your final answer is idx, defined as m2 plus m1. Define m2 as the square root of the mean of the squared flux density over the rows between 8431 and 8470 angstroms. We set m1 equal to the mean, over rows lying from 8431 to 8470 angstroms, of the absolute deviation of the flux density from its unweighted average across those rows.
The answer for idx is 7.55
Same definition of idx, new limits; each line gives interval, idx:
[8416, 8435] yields 7.71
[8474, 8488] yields 7.65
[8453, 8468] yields 7.50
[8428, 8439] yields 7.74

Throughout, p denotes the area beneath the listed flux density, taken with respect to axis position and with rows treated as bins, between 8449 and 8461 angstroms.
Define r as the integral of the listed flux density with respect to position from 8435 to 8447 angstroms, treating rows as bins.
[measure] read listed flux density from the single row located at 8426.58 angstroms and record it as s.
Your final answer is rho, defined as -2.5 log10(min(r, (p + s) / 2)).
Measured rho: -4.19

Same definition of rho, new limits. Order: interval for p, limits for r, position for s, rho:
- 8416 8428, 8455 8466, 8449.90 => -4.23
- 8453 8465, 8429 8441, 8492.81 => -4.19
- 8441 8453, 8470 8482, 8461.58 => -4.22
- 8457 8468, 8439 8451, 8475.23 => -4.13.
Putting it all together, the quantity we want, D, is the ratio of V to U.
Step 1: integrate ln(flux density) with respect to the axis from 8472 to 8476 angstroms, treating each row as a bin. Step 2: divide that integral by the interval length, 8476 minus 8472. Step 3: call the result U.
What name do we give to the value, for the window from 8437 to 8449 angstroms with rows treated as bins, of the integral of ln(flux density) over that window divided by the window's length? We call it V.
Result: 1.00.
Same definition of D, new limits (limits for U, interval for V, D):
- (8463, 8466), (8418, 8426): 1.00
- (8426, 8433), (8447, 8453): 0.97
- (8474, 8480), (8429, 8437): 1.00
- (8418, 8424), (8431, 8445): 1.00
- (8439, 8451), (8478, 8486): 1.00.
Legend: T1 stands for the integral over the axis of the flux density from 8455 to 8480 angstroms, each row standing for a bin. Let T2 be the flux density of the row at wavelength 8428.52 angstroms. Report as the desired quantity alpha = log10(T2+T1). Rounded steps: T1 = 186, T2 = 7.773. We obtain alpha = 2.288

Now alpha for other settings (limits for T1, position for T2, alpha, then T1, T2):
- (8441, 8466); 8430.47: 2.285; 185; 7.789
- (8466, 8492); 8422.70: 2.300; 192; 7.568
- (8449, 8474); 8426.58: 2.283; 184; 7.688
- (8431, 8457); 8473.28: 2.302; 193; 7.497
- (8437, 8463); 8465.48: 2.300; 192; 7.477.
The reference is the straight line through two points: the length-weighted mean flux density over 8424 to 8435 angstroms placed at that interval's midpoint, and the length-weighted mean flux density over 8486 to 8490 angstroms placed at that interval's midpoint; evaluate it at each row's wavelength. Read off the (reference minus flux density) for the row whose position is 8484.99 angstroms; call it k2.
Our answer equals -0.1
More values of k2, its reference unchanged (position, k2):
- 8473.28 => -0.3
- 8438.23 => 0.2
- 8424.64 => 0.1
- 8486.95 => 0.0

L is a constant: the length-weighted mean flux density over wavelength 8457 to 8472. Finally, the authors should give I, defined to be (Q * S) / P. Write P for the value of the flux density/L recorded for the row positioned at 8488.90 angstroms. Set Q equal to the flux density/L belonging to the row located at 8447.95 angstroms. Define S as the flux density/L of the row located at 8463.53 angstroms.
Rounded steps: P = 0.950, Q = 1.007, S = 1.01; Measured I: 1.07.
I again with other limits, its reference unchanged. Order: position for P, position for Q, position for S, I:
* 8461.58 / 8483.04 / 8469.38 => 0.99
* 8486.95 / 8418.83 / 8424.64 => 1.08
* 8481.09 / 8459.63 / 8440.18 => 0.98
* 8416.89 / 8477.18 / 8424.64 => 1.04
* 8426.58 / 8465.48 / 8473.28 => 0.98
